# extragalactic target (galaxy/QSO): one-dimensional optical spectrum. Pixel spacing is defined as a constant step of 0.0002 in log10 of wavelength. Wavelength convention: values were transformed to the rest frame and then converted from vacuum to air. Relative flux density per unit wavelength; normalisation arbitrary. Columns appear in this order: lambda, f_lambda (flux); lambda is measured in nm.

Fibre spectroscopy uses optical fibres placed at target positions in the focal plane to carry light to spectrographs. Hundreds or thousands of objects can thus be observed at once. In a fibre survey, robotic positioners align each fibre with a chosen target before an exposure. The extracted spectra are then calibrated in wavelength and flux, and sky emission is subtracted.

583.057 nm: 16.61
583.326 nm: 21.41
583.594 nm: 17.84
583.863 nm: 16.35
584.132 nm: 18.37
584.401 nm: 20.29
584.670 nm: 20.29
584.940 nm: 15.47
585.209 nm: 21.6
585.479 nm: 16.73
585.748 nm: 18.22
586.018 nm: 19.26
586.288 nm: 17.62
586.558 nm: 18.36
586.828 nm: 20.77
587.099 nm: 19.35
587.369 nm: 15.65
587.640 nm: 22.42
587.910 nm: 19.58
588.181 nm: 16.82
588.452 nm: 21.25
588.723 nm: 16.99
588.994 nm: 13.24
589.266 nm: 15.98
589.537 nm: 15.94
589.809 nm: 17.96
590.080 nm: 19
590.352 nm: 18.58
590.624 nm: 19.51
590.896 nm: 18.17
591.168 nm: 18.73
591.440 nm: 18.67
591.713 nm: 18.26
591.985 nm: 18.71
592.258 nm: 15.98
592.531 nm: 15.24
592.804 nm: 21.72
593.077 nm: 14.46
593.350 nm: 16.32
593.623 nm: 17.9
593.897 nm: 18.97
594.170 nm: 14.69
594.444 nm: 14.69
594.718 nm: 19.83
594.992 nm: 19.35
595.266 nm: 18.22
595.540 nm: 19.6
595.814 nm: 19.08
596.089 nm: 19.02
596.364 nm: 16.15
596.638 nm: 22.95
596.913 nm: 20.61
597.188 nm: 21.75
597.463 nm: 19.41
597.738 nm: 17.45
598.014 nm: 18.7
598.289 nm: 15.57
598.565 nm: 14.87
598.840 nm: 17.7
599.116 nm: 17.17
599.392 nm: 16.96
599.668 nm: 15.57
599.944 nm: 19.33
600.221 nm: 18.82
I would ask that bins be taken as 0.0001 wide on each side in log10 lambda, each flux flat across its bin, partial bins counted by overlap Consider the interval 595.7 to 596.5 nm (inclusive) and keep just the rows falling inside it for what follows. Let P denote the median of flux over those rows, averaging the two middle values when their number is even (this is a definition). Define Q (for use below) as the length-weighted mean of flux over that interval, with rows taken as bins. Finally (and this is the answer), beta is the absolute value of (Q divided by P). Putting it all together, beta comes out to 0.95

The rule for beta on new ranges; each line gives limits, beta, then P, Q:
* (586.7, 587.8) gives 0.97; 20.1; 19.5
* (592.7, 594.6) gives 1.04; 16.3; 16.9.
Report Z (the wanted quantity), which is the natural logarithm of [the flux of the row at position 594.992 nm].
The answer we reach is 2.96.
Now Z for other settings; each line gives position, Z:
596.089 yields 2.95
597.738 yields 2.86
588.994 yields 2.58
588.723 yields 2.83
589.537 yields 2.77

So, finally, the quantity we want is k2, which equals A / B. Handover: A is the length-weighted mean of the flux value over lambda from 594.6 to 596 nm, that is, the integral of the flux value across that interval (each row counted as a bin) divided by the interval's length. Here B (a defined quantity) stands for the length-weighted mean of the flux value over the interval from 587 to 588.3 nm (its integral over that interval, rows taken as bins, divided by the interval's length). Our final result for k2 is 1.02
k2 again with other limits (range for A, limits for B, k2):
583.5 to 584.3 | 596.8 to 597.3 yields 0.83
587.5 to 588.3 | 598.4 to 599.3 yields 1.19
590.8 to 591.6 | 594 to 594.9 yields 1.11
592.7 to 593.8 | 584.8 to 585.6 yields 0.98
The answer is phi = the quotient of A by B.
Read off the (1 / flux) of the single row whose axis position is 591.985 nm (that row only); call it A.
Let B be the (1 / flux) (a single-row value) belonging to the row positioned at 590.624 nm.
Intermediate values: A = 0.0534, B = 0.0513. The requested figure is 1.04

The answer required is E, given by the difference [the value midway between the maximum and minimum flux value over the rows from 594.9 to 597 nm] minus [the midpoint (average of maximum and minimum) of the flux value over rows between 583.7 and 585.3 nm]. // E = 1.0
